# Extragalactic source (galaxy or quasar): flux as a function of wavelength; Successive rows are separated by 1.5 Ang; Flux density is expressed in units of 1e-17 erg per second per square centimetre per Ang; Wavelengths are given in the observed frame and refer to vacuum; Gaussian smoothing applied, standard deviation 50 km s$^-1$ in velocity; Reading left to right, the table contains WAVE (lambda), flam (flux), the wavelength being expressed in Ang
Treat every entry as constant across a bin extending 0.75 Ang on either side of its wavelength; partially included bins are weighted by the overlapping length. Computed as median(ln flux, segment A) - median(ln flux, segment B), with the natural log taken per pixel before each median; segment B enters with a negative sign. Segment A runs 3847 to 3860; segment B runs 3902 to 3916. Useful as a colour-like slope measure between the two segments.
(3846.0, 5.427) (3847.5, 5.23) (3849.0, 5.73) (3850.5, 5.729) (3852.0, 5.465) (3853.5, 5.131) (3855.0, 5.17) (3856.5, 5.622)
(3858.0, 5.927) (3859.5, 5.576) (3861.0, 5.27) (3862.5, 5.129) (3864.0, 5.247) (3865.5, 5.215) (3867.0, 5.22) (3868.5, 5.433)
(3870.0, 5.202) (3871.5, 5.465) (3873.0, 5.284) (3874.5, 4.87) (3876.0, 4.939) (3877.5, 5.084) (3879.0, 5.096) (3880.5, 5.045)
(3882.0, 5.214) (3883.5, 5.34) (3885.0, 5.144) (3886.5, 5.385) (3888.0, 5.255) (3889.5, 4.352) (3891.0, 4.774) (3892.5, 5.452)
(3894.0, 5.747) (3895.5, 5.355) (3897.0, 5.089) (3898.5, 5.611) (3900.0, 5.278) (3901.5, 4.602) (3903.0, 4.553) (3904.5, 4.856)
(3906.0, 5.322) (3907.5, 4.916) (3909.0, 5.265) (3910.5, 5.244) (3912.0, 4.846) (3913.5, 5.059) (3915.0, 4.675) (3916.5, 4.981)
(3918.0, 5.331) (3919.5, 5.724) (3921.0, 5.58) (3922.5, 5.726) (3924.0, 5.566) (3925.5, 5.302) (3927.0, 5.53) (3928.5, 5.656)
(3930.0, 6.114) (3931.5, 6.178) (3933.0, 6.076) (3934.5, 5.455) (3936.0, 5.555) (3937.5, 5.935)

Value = 0.13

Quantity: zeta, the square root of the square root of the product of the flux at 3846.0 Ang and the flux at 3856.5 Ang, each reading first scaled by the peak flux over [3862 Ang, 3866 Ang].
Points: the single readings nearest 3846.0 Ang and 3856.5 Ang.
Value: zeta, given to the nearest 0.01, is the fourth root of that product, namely 1.03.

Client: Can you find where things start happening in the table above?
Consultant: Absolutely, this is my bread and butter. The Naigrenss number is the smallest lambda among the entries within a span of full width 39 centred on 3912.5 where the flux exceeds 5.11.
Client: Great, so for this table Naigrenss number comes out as 3894.0 Ang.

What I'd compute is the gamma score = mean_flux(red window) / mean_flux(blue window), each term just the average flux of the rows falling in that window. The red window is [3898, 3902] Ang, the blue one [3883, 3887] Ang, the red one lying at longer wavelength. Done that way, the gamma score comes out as 0.98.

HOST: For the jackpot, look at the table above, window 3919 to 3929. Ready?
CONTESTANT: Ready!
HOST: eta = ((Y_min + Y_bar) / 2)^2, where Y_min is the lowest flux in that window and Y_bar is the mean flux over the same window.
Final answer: 29.6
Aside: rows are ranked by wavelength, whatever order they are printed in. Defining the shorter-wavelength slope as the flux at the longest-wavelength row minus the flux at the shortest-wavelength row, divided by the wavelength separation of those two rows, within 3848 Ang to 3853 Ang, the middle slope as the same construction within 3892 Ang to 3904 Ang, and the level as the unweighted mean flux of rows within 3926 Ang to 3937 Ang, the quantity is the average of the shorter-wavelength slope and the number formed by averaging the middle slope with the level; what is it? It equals 1.38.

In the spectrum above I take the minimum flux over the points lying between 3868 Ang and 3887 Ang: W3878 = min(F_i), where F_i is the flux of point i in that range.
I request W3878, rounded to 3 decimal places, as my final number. 4.870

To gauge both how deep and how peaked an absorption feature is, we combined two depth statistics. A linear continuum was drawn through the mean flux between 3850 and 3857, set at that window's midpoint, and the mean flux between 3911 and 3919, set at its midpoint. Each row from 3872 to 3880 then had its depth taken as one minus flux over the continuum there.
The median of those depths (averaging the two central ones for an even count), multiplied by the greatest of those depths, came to 0.0024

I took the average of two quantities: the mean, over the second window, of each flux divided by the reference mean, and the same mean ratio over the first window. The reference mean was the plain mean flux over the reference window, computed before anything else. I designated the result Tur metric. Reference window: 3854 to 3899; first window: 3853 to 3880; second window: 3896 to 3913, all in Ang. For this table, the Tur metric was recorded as 0.98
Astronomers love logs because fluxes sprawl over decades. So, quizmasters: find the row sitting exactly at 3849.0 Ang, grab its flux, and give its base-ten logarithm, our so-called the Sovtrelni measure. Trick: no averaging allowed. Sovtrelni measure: 0.76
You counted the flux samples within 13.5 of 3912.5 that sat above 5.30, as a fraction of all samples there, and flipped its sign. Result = -0.39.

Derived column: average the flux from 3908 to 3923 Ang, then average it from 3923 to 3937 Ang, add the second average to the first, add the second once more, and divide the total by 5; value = 3.33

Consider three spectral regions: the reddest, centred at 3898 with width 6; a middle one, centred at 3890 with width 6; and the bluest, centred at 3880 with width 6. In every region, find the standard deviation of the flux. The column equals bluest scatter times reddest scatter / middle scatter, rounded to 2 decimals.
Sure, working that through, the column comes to 0.03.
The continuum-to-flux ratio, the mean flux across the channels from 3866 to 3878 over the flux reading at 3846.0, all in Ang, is 0.96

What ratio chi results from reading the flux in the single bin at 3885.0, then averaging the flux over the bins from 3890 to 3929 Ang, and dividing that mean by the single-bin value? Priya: 1.02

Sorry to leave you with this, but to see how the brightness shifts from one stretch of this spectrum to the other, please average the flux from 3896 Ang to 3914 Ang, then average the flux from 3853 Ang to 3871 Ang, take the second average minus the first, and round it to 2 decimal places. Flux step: 0.29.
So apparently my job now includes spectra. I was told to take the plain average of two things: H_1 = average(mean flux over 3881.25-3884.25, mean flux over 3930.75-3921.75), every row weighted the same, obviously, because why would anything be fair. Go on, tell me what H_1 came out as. 5.46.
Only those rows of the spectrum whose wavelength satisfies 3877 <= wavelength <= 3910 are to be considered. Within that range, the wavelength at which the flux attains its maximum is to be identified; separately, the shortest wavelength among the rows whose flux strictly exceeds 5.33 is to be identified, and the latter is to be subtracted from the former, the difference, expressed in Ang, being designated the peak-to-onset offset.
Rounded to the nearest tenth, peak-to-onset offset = 10.5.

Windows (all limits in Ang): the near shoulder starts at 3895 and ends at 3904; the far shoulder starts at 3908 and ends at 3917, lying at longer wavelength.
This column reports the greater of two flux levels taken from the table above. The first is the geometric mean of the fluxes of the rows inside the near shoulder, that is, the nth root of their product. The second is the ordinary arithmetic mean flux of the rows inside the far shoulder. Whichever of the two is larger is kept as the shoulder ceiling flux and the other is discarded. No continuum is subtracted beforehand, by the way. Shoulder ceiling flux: 5.07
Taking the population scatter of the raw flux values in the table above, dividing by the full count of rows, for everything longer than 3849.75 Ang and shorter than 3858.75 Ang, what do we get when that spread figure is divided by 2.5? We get 0.11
